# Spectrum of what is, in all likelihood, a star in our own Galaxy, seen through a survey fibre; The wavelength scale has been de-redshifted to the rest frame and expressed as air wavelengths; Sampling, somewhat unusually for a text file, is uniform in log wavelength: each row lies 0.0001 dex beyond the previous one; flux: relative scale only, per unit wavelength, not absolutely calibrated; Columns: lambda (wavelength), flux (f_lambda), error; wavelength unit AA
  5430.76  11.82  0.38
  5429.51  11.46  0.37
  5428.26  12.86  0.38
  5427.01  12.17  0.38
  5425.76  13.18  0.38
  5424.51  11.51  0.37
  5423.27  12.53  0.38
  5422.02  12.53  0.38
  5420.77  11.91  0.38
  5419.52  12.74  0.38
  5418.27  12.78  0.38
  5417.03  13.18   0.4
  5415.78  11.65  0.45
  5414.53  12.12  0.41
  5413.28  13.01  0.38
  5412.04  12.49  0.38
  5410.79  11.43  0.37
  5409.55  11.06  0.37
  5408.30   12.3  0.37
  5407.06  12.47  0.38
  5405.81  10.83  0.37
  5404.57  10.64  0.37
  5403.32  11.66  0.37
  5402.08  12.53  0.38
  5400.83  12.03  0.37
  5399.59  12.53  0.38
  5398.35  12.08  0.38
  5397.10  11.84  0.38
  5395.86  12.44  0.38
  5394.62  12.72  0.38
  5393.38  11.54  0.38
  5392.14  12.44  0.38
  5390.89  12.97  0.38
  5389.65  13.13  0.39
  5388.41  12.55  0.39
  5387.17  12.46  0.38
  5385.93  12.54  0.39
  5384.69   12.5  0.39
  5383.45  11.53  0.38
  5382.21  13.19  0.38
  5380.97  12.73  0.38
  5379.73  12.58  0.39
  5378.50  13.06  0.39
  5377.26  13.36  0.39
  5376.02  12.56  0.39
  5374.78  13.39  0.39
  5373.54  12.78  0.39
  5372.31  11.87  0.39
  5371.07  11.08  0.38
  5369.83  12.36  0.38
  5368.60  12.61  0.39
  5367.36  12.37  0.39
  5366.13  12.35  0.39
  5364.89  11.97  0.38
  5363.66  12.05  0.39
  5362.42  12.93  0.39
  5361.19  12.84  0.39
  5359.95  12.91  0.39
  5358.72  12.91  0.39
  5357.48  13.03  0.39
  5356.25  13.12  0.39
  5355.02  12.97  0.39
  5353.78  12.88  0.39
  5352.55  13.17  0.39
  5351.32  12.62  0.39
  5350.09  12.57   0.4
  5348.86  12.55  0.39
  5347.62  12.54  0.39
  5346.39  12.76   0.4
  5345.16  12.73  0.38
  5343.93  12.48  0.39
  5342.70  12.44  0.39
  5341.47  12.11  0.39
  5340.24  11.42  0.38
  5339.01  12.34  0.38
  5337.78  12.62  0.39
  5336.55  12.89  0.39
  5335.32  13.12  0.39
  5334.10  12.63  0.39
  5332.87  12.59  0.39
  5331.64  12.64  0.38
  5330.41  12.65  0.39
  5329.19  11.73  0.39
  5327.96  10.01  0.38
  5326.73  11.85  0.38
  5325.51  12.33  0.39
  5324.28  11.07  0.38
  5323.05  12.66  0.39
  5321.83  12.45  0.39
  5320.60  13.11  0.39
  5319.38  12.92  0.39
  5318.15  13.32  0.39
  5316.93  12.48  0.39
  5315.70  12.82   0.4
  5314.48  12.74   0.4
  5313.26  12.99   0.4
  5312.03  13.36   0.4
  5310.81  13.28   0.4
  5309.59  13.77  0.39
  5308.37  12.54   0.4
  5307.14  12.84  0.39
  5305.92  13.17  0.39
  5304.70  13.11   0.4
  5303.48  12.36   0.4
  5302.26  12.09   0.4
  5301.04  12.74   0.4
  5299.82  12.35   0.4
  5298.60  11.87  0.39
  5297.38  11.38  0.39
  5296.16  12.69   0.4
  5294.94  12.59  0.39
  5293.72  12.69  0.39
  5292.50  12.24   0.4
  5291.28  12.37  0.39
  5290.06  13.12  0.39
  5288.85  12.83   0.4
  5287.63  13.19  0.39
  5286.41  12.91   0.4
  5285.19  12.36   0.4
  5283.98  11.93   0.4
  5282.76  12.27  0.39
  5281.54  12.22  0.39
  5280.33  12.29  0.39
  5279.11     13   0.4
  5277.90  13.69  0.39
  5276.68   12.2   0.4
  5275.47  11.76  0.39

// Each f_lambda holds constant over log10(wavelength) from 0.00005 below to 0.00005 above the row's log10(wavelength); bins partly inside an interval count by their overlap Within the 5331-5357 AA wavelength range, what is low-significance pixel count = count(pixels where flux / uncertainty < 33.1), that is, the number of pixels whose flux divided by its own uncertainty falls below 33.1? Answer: 15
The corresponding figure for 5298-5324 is 14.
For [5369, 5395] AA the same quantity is 13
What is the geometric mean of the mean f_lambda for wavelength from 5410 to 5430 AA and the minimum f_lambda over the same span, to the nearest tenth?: 11.9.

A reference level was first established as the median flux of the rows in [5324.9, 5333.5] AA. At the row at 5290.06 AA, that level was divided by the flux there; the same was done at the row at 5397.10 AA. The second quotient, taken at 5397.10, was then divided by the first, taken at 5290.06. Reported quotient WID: 1.11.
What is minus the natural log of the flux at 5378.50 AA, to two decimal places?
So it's -2.57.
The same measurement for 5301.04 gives -2.54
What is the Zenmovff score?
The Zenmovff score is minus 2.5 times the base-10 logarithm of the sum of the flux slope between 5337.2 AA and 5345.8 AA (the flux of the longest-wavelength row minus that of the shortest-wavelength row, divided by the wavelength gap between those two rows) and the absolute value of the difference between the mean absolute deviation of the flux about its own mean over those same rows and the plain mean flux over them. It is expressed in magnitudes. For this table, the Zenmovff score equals -2.70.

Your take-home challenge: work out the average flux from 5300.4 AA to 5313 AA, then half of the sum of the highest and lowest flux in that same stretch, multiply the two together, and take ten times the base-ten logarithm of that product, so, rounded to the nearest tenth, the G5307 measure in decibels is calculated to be 22.2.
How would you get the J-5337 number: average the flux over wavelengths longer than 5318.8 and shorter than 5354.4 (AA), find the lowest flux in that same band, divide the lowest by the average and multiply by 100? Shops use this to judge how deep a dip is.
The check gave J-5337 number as 80.7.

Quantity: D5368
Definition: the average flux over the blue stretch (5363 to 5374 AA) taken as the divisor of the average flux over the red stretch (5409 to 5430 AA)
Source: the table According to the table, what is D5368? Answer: 1.01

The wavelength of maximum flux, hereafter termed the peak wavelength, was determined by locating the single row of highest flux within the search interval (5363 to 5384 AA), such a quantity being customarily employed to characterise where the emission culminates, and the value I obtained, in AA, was 5374.78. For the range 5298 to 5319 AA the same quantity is 5309.59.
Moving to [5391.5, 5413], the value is 5394.62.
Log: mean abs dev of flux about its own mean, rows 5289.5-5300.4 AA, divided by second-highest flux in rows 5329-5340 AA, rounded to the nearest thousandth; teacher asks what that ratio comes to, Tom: 0.028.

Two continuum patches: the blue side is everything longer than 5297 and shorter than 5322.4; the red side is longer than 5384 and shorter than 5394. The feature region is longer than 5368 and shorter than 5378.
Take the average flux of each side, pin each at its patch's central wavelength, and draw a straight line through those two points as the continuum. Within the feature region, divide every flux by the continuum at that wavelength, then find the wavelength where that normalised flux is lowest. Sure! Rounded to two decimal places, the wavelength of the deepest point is 5371.07 AA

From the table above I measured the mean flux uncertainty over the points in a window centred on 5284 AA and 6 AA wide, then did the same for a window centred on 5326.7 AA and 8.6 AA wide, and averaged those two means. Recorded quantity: 0.391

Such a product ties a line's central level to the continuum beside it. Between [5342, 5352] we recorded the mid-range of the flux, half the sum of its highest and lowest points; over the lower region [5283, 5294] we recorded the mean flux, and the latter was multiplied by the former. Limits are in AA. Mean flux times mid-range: 159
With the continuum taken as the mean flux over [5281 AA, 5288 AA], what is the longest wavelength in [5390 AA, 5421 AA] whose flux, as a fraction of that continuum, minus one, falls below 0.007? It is 5420.77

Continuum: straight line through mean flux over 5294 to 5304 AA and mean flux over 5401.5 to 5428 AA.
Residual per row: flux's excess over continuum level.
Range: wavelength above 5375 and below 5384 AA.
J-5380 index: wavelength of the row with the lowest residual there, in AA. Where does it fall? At 5383.45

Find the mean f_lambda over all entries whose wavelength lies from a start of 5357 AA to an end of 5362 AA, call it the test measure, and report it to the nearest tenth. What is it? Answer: 12.9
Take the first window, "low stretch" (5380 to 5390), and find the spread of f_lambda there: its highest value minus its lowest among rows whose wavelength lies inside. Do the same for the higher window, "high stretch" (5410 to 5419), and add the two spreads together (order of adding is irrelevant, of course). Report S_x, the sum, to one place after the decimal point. 3.4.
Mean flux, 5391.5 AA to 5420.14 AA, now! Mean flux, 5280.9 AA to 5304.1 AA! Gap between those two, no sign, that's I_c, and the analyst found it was 0.3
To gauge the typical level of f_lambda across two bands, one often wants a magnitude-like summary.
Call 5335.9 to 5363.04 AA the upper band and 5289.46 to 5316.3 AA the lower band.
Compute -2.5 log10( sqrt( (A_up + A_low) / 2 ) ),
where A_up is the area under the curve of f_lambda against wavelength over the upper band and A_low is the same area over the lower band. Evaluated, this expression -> -3.168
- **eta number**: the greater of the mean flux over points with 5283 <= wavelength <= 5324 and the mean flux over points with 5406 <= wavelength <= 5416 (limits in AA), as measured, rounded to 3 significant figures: 12.7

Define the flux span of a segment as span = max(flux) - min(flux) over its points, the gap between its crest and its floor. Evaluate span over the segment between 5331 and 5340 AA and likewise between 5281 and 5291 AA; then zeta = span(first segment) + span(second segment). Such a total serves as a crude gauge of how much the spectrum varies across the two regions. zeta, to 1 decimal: 2.0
